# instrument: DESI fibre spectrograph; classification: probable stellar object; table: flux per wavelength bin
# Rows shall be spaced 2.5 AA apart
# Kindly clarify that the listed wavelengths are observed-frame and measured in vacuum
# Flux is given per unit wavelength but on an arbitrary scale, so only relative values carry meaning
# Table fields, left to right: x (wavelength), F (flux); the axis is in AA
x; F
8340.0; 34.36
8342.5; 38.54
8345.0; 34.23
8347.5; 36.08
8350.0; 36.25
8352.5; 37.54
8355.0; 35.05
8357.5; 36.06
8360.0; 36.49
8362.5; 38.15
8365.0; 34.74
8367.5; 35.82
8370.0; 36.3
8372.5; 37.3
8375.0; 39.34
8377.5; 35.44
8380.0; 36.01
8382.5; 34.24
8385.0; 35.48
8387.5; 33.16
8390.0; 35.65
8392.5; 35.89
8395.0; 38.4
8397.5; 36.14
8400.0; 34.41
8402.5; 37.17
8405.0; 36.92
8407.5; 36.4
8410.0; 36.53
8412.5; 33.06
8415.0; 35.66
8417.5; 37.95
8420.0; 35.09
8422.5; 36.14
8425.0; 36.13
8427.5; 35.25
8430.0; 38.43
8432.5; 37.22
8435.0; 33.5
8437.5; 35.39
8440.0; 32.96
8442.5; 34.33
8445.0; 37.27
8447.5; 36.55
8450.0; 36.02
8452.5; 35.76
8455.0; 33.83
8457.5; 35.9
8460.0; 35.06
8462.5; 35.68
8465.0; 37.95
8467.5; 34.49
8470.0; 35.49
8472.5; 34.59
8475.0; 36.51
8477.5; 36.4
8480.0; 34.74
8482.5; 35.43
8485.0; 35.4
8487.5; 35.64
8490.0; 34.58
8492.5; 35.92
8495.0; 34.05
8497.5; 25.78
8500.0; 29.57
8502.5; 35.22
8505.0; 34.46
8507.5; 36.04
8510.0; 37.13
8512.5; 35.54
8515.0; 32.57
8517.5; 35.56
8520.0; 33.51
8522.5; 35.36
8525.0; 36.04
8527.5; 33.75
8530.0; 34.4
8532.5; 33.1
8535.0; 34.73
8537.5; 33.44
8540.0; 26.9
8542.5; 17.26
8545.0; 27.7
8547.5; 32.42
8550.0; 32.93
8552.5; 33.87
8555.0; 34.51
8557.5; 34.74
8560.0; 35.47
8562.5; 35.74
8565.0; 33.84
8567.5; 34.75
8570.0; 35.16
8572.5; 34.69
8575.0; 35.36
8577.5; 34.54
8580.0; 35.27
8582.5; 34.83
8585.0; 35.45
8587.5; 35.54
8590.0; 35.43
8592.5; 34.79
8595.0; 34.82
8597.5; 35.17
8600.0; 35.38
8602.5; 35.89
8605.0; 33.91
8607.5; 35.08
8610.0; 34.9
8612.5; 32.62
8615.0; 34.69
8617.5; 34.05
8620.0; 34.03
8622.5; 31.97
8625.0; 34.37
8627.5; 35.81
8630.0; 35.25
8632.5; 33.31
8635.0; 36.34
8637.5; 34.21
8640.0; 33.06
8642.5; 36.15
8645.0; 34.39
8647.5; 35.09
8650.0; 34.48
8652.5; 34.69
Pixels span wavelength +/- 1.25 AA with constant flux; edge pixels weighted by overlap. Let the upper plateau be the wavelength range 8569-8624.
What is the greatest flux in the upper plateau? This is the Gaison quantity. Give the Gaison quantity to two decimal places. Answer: 35.89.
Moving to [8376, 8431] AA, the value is 38.43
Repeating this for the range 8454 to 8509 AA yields 37.95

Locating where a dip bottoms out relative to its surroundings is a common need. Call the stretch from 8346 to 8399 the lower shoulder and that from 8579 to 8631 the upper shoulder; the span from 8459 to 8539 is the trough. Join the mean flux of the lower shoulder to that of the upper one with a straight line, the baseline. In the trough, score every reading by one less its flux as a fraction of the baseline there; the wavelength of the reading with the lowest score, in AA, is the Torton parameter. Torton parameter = 8465.0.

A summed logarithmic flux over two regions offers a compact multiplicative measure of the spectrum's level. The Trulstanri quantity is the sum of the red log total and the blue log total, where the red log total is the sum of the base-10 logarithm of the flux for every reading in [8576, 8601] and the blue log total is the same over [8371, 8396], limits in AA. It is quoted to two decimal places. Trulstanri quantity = 31.02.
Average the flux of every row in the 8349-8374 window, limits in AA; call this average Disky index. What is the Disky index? 36.4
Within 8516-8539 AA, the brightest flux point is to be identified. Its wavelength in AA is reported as 8525.0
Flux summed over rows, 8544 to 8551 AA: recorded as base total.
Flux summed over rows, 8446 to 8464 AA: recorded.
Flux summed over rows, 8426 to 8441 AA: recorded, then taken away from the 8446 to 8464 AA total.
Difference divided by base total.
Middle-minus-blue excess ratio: 0.4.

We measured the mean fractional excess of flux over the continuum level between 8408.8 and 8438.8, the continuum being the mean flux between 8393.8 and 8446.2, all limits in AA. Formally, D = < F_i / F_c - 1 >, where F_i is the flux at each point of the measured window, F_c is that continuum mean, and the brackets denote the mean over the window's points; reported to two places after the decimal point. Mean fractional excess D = 0.00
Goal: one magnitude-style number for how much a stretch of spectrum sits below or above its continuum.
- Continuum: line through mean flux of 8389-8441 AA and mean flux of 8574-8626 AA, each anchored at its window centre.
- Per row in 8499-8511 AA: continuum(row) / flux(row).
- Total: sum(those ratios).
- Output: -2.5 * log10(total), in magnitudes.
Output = -1.78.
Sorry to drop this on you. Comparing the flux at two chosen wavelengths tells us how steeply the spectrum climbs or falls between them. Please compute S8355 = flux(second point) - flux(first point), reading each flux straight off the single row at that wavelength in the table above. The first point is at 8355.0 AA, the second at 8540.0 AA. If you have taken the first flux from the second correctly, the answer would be -8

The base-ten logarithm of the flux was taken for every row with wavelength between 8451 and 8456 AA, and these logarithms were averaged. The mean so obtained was 1.54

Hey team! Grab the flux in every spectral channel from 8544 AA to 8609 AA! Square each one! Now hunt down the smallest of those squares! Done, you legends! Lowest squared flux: 767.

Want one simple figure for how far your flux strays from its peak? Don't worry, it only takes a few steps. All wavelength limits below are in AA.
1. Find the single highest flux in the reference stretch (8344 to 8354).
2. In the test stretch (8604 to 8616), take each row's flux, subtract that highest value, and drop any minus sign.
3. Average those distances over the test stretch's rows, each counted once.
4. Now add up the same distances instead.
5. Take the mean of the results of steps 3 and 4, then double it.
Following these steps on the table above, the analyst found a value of 20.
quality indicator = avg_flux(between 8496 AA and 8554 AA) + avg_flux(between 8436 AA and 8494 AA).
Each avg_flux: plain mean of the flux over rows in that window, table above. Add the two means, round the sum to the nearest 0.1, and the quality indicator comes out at 68.0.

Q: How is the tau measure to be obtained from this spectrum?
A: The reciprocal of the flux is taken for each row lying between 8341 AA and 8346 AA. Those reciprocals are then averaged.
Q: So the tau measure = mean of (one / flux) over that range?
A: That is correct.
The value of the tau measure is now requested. 0.0276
